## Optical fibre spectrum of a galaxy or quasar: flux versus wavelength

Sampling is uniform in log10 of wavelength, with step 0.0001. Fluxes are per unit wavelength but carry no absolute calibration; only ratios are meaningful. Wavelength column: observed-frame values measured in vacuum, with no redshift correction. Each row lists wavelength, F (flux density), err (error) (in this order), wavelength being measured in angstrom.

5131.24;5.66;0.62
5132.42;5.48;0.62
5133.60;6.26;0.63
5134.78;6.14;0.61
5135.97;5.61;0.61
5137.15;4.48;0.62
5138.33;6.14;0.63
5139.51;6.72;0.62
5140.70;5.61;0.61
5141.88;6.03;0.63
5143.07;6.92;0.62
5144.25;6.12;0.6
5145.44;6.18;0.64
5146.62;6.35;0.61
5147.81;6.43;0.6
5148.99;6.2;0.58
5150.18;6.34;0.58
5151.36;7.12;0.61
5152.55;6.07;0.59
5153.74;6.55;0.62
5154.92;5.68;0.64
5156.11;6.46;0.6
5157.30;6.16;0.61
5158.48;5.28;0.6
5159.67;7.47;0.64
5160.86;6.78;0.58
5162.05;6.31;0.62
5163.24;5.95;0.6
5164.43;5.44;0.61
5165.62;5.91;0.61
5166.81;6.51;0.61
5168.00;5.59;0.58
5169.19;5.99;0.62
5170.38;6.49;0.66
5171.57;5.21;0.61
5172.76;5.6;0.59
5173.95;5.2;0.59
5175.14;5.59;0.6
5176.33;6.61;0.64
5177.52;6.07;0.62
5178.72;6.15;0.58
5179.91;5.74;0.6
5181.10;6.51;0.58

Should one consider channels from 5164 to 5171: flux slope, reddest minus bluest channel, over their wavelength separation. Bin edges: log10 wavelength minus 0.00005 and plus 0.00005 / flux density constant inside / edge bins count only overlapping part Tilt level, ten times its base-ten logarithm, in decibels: -7.5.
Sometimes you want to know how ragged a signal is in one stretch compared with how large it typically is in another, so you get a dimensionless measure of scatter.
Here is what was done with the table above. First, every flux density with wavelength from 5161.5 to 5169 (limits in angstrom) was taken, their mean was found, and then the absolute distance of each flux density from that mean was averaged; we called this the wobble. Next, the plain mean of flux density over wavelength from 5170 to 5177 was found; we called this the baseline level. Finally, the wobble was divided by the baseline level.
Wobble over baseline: 0.053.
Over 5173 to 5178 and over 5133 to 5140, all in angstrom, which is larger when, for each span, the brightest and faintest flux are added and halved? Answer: 5.9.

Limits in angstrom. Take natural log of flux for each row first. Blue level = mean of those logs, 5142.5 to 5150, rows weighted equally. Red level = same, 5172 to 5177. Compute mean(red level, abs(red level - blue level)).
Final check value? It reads 0.925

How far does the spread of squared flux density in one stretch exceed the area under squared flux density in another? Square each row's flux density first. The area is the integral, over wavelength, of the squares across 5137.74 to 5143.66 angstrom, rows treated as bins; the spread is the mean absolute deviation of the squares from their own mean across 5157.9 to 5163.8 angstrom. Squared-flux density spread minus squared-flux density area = -227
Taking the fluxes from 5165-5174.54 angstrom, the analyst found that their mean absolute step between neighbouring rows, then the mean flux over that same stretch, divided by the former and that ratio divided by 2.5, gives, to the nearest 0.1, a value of 3.6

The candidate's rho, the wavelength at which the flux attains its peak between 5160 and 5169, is 5160.86 angstrom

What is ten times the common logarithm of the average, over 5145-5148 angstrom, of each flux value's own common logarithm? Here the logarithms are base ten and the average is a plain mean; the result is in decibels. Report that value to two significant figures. -0.97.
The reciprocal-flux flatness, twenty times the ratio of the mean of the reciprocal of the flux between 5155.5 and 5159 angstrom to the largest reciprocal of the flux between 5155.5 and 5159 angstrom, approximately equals 17.8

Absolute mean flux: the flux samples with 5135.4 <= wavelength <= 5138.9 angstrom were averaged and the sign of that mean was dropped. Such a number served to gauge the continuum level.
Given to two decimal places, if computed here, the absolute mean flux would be 5.41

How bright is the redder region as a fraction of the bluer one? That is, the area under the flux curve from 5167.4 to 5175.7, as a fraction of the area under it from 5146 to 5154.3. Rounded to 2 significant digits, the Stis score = 0.88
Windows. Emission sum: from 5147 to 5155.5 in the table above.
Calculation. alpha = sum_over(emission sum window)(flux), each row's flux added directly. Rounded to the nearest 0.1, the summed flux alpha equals 44.4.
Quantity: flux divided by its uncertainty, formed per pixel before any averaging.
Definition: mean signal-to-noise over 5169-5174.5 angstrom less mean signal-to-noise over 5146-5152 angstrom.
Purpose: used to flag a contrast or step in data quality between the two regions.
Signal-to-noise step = -1.6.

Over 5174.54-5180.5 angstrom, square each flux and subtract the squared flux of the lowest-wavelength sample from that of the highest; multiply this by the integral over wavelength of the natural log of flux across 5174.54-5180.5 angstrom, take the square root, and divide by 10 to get 0.43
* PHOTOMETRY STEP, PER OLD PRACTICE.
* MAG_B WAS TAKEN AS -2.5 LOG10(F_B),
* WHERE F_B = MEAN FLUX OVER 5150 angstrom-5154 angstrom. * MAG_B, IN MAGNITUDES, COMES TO -2.04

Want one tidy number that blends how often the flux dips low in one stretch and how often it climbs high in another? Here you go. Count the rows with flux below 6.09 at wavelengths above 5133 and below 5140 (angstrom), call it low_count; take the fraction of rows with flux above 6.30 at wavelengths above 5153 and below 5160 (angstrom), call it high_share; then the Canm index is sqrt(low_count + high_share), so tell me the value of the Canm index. 1.58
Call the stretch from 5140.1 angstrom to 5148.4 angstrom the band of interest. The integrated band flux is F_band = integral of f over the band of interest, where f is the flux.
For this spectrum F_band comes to 51.7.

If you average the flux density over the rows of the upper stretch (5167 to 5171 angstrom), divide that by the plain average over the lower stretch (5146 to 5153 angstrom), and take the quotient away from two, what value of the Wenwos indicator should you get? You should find 1.06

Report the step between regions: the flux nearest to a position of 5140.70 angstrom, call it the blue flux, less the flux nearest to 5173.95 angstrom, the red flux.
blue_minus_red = 0.41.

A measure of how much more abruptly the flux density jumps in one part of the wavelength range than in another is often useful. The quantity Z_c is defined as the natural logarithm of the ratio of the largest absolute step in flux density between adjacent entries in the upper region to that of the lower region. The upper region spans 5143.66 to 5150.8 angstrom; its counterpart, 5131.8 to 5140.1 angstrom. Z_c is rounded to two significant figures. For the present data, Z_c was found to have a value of -2.0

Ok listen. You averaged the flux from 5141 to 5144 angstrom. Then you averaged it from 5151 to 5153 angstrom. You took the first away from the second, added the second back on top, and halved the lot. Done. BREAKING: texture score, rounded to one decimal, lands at 3.4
